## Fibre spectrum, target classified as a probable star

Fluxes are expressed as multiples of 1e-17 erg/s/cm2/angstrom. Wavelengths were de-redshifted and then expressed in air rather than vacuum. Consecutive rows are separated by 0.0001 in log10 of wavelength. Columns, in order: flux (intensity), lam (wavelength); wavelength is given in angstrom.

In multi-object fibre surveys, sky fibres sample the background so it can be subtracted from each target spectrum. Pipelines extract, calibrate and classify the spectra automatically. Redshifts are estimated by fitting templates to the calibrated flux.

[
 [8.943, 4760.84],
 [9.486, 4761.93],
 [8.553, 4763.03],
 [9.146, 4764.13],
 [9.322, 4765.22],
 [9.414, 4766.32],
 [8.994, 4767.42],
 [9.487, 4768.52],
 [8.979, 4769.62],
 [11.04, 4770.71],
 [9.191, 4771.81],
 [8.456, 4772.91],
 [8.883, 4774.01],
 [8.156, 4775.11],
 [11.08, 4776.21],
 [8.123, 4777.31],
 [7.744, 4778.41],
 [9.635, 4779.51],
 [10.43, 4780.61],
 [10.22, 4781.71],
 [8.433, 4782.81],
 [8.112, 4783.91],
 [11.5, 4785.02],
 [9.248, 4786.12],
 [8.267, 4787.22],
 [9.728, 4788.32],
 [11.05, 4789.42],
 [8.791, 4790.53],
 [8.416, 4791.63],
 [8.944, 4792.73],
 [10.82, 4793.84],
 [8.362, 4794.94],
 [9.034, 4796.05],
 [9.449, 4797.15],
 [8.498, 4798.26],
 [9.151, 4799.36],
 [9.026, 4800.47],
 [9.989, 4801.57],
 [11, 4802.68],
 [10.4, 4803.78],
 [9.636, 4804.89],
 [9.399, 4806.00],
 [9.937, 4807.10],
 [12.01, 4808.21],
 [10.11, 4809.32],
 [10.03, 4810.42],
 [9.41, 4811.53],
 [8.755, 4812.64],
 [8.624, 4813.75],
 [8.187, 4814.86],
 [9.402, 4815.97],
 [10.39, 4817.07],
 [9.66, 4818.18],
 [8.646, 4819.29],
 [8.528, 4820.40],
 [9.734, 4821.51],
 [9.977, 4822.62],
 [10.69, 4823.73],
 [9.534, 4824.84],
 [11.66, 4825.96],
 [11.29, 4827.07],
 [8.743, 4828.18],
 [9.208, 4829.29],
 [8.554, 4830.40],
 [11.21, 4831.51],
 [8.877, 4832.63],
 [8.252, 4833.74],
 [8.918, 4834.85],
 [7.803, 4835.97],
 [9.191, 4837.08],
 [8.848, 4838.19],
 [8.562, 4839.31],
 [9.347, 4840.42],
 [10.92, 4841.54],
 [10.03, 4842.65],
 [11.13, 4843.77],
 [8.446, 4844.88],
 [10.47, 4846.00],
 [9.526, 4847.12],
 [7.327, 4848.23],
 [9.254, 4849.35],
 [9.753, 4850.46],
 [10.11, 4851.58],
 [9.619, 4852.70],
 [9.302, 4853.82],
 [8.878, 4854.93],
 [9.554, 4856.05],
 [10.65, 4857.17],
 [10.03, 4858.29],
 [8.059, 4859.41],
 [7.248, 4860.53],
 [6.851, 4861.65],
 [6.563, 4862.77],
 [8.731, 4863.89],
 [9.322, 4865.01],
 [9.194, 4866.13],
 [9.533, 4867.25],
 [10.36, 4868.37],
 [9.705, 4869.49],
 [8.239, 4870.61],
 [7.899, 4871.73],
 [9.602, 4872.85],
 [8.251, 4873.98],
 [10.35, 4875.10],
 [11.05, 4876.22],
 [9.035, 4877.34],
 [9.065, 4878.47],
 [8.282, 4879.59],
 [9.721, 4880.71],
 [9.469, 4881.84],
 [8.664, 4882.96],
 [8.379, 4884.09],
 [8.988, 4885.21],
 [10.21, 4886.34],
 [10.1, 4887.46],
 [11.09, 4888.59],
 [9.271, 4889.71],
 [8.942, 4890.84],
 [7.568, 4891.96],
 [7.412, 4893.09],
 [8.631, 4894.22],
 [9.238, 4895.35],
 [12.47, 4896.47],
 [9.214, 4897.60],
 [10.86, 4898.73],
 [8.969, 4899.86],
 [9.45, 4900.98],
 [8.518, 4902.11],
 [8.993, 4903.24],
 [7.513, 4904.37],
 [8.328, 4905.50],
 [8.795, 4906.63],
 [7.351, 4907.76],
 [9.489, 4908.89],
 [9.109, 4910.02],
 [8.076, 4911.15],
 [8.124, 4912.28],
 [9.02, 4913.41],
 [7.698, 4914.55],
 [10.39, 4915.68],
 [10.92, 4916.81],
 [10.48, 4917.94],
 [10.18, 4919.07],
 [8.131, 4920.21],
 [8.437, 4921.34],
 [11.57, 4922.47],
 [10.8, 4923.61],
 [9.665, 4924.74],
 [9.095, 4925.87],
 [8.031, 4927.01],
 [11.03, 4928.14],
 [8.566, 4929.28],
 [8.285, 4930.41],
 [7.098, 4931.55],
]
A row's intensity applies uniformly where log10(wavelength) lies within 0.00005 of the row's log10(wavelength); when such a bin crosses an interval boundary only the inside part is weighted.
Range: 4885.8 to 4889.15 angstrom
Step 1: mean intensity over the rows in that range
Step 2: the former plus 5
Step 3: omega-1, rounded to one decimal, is 15.5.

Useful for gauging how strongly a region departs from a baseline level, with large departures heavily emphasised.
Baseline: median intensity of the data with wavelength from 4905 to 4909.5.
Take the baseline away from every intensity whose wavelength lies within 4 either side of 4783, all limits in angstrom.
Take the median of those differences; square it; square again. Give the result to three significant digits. 1.33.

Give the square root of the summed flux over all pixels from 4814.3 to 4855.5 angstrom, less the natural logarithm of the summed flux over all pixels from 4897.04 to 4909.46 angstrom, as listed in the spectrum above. 14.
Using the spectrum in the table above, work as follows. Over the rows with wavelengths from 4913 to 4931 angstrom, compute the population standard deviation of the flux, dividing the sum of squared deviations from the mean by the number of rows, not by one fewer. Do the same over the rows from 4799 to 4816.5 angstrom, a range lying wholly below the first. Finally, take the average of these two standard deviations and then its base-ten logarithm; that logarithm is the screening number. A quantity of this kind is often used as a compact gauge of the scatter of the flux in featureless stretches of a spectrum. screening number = 0.027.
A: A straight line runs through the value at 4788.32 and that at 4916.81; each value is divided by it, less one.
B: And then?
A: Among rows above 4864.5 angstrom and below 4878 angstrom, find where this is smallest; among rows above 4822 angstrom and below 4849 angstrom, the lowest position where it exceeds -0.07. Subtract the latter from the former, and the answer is 49.1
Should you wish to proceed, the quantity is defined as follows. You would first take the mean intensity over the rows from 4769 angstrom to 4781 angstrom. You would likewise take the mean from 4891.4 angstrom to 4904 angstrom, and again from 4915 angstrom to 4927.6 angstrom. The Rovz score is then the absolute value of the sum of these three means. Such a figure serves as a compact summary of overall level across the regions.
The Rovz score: 28.2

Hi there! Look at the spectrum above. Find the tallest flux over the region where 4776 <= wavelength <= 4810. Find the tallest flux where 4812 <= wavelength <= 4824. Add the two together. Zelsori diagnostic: 22.7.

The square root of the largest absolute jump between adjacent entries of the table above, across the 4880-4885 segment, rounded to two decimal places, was 0.90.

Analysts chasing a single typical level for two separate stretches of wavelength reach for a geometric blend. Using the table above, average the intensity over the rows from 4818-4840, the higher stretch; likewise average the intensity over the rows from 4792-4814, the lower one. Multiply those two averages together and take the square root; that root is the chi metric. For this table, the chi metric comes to 9.51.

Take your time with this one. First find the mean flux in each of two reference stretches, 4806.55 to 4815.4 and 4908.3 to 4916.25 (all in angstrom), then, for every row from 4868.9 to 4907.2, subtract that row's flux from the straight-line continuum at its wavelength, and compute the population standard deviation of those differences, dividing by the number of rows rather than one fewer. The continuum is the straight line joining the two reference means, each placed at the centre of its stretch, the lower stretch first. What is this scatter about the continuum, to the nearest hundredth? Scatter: 1.09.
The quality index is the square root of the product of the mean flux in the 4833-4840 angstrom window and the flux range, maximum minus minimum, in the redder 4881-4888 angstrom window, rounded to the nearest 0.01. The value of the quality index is 3.97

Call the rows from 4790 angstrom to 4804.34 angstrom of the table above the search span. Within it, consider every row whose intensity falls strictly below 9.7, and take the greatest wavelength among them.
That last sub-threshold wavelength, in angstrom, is 4800.47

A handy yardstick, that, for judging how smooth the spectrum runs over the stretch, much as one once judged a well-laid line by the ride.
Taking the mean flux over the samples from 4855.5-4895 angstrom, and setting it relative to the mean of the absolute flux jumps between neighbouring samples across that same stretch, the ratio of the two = 9.9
